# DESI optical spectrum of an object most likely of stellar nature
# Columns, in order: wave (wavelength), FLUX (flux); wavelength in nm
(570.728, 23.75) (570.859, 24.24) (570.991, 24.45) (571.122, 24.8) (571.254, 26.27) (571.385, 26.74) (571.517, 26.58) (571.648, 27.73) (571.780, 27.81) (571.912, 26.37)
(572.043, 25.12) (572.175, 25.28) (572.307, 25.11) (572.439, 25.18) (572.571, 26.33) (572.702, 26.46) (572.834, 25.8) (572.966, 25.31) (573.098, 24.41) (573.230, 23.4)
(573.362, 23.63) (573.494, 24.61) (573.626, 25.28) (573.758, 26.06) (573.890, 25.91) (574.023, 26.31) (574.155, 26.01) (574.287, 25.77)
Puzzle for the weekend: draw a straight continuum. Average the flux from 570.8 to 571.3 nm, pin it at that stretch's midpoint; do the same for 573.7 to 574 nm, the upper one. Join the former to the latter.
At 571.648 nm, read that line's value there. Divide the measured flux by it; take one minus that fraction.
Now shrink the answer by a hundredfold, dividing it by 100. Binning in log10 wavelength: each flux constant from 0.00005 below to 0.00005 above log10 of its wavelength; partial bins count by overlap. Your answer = -0.0010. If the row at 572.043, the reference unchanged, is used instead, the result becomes 0.0001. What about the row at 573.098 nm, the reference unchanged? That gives 0.0005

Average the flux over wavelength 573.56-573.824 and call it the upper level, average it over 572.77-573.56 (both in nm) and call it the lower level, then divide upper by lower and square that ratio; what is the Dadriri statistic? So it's 1.10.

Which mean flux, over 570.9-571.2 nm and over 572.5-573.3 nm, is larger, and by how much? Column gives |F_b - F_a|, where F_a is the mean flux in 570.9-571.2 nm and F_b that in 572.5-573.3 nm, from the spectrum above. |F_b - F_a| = 0.7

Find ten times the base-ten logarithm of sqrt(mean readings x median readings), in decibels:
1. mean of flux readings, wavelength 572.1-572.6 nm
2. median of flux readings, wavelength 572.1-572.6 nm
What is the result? 14.0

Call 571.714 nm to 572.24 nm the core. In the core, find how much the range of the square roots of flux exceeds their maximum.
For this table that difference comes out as -5.01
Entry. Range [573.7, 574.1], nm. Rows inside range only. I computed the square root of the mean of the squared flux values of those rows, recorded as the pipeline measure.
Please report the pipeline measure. 26.1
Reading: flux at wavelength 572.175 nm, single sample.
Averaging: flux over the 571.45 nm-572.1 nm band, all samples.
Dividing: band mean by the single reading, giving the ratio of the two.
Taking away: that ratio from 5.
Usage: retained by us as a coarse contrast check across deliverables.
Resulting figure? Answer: 3.94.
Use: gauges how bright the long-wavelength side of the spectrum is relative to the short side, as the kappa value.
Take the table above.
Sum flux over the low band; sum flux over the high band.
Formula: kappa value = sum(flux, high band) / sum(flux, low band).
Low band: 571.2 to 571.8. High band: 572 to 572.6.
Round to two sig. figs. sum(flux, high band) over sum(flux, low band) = 0.94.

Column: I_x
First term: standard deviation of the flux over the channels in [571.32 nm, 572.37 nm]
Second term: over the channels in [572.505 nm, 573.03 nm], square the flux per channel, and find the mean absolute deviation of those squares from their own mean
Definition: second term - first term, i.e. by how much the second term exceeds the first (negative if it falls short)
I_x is 21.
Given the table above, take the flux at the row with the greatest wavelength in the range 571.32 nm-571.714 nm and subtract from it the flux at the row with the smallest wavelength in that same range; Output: 1.0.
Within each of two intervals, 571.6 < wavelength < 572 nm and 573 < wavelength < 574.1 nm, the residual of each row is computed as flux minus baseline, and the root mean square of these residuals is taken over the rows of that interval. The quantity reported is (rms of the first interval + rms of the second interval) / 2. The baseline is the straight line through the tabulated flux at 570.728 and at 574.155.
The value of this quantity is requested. 2.0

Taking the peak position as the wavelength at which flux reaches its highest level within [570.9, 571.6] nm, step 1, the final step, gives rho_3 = 571.385 nm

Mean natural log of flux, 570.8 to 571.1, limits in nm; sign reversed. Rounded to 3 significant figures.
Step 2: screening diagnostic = -3.19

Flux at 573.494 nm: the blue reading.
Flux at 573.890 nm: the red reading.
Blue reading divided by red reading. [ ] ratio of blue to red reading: 0.95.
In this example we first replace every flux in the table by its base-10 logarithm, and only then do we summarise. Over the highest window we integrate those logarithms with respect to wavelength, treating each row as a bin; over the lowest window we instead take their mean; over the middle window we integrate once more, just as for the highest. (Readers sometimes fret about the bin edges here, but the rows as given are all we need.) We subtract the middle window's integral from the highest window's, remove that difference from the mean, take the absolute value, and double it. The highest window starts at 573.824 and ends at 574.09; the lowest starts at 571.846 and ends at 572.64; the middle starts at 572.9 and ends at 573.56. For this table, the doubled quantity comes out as 3.89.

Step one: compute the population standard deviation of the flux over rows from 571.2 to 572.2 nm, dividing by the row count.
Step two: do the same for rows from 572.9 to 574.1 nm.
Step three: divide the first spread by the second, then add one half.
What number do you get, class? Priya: 1.4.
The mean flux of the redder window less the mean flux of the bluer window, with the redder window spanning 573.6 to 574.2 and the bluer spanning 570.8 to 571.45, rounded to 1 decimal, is 0.6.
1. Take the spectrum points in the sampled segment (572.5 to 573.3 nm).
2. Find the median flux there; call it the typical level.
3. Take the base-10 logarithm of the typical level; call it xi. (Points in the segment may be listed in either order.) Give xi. 1.407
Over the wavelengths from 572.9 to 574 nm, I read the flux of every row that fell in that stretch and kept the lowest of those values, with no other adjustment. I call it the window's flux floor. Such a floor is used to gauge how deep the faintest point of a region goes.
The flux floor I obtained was 23.4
